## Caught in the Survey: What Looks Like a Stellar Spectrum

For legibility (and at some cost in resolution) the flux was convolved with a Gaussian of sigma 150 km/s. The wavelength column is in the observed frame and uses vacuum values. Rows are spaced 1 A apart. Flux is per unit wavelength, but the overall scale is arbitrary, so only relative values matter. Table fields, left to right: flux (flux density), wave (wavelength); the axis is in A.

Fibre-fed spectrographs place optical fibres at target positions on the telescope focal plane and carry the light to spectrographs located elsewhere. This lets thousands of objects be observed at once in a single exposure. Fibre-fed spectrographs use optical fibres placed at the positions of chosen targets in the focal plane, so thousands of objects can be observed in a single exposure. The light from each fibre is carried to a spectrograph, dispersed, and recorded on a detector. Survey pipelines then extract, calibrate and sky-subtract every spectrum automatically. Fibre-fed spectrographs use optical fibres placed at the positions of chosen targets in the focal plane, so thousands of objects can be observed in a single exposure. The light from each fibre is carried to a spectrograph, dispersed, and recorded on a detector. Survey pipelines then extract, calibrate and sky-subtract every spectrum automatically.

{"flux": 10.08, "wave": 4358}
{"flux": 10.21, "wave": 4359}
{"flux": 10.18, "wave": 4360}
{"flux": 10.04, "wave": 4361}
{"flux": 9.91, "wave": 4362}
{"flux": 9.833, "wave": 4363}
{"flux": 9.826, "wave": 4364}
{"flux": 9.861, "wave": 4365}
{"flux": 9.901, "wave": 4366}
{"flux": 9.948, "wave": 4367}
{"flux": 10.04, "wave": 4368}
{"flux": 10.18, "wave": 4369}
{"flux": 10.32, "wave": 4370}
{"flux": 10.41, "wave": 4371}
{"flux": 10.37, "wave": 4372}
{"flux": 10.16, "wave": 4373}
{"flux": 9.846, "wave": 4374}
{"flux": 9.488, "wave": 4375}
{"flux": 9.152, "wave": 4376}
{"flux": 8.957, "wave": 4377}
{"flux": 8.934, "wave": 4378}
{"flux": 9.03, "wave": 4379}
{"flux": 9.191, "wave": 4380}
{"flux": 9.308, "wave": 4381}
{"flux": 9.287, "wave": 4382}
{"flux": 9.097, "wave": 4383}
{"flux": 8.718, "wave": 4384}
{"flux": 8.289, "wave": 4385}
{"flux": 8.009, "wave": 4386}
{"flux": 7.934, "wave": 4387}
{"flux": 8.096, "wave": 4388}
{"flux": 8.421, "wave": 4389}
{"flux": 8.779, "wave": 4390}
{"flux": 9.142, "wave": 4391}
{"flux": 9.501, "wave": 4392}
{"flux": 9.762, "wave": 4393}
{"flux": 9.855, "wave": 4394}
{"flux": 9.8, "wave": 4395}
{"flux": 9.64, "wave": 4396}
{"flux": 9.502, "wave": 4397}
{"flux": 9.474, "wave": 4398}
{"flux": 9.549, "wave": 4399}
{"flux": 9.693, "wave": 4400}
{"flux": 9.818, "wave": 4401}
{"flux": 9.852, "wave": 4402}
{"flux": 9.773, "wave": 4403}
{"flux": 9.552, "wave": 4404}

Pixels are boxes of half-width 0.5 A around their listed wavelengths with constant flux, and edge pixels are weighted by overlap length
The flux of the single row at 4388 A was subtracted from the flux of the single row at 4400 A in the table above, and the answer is 1.6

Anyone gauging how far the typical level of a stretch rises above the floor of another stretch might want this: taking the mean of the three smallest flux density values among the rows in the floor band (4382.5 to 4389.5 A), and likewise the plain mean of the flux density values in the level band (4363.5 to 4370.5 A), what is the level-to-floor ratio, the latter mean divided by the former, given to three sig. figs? 1.25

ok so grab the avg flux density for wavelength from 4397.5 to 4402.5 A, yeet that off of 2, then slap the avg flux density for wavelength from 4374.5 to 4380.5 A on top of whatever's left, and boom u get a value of 1.4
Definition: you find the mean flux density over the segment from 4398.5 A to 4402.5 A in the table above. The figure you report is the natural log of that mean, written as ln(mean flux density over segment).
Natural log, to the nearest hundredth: 2.28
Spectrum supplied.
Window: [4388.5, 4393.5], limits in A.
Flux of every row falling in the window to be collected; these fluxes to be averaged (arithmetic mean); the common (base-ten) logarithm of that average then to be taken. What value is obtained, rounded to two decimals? 0.96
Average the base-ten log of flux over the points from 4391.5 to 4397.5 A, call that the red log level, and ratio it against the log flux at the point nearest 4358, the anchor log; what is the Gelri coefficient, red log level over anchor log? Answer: 0.98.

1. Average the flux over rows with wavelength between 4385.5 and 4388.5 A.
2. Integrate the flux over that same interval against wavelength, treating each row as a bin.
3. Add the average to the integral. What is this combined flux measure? 32.1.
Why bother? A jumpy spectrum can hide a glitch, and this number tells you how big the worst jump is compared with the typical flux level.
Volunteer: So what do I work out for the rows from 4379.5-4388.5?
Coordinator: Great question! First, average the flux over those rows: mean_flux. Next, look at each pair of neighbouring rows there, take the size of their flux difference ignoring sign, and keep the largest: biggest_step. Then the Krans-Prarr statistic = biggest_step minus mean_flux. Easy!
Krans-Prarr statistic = -8.2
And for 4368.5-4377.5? -9.5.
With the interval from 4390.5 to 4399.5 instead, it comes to -9.2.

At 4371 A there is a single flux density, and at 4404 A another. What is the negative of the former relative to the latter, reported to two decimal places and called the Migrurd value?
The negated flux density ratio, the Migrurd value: -1.09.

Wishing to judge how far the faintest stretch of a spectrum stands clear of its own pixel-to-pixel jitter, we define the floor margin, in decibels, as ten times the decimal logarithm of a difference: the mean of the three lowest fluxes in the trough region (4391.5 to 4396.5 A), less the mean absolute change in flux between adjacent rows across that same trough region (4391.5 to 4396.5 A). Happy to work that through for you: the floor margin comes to 9.77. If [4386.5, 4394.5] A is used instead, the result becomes 8.96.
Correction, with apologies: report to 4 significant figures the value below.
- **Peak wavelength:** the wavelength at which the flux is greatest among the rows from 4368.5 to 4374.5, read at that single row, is 4371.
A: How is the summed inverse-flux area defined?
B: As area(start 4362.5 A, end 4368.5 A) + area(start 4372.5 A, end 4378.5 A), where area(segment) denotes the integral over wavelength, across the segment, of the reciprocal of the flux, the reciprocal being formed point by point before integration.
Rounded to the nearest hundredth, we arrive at 1.24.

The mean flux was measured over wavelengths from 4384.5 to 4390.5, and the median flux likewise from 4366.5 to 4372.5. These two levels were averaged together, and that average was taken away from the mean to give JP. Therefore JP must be -1.0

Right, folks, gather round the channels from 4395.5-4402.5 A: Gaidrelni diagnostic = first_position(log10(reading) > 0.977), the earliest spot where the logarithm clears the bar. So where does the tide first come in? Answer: 4396 A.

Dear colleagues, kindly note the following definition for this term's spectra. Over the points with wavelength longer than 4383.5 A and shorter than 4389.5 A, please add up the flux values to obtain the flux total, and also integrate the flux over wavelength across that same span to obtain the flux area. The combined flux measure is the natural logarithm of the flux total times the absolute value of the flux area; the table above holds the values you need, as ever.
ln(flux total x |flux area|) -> 7.80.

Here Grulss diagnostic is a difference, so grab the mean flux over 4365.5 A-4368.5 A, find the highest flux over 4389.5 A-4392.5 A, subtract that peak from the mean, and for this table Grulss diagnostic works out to 0.5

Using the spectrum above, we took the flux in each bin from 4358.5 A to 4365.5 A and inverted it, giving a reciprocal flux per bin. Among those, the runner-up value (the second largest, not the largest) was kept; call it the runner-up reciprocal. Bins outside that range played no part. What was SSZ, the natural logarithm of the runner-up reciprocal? -2.29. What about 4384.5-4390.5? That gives -2.08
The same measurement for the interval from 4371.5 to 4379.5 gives -2.19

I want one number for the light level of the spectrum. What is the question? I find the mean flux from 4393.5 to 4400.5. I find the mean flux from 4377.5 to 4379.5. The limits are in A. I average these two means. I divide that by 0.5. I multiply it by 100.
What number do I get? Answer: 1863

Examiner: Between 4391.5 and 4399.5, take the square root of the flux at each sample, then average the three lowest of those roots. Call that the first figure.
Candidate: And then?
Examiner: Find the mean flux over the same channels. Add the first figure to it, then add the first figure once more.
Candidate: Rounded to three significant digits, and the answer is 15.8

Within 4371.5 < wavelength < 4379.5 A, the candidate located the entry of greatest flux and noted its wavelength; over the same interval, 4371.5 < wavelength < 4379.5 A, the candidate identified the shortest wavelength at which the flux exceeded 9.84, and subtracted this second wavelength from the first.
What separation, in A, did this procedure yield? 0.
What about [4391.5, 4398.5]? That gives 0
